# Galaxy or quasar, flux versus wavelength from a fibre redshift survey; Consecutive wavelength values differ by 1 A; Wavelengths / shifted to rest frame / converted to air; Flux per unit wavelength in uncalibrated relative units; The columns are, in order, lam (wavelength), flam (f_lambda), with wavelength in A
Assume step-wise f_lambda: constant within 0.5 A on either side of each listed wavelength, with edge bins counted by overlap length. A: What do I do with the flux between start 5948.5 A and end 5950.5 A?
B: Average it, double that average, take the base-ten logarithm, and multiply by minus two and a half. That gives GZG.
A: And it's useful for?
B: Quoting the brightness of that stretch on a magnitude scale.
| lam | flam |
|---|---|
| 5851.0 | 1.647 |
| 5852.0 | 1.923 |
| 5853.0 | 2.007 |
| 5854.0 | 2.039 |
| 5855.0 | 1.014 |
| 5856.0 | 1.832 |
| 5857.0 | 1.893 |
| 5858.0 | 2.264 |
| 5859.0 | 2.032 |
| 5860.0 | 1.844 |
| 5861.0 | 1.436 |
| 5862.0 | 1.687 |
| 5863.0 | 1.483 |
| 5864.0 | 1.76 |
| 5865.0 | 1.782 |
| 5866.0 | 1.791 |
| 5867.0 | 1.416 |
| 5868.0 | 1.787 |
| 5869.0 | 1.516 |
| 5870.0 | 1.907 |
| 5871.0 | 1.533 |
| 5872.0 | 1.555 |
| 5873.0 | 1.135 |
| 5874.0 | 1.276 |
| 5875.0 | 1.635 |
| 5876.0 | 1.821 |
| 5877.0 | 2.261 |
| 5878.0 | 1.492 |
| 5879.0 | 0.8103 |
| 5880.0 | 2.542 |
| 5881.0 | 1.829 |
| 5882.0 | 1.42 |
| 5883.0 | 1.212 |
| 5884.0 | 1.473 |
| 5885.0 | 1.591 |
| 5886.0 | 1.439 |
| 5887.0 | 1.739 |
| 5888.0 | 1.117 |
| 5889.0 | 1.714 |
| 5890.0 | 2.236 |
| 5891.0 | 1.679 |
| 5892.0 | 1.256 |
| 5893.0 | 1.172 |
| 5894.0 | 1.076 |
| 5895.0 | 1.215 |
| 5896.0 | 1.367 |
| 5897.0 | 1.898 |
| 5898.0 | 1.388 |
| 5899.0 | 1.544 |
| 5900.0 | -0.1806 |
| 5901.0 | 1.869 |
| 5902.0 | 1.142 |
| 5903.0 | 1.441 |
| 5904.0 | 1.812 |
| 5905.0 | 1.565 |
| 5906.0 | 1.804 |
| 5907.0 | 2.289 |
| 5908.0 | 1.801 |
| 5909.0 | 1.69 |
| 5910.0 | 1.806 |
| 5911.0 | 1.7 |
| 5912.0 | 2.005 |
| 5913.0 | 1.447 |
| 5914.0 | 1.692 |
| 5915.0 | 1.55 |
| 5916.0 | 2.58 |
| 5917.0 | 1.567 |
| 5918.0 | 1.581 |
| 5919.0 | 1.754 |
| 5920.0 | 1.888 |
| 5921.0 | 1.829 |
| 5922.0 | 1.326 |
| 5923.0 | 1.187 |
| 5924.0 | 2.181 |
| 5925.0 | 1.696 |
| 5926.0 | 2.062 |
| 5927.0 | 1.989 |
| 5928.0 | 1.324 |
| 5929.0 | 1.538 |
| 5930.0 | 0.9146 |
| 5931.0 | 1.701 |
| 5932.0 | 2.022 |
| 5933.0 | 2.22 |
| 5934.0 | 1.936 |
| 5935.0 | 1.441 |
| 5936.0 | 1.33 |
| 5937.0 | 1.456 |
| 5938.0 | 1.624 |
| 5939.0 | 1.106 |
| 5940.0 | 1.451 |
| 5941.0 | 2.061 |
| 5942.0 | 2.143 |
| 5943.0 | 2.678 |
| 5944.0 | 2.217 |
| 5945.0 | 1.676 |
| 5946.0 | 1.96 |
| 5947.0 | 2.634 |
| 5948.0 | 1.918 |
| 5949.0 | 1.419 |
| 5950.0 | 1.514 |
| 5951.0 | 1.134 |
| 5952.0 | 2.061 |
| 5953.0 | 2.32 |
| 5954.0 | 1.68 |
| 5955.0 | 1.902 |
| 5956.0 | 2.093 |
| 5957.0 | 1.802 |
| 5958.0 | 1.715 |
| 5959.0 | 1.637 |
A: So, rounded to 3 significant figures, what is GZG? -1.17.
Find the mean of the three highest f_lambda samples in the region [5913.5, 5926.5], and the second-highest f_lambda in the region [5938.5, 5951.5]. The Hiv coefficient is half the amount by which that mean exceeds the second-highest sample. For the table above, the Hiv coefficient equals -0.18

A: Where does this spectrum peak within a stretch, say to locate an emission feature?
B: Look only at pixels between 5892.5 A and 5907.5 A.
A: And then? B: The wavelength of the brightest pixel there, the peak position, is 5907.0 A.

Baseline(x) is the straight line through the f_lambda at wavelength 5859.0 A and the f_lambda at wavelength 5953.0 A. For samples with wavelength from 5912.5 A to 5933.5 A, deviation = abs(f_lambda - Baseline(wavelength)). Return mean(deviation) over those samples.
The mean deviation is 0.55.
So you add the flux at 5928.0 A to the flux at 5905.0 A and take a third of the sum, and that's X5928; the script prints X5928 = 0.96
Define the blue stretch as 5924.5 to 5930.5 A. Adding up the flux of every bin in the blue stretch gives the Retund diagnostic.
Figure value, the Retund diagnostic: 9.5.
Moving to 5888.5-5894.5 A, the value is 9.1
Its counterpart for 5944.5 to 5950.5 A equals 11.1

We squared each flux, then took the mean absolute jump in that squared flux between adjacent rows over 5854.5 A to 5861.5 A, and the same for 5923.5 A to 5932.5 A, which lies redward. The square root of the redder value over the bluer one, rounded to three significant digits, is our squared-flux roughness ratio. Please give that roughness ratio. 1.08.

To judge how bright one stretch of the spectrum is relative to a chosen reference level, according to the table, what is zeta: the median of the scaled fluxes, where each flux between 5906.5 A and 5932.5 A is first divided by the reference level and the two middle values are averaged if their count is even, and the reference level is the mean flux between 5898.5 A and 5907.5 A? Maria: 1.152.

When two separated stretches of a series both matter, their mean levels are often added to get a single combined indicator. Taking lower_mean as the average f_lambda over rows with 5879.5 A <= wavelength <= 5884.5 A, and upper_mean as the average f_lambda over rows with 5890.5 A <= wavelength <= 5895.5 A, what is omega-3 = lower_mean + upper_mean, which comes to 2.97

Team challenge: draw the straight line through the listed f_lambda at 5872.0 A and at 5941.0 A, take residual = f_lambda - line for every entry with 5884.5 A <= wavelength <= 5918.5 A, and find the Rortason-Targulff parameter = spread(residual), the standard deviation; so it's 0.44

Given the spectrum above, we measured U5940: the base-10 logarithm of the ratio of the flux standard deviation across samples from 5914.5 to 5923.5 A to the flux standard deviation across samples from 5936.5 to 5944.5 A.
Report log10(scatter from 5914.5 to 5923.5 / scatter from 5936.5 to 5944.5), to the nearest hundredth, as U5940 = -0.11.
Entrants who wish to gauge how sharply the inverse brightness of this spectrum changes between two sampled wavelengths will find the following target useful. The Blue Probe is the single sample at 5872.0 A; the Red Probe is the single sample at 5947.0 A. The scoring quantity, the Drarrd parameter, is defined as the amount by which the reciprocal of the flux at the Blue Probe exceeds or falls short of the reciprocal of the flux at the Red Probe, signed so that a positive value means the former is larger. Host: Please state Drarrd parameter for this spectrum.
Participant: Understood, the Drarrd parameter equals 0.26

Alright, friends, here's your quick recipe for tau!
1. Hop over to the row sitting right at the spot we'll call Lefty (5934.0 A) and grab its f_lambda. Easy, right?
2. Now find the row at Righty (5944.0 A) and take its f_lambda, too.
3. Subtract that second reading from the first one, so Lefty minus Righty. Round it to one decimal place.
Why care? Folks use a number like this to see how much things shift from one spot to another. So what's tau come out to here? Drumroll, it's -0.3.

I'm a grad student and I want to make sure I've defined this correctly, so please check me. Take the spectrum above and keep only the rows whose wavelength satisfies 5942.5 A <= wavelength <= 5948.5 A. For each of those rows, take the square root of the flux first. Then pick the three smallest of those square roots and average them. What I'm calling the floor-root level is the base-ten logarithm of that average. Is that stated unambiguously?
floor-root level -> 0.13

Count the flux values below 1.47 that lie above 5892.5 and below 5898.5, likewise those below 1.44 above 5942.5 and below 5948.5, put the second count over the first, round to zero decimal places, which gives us 0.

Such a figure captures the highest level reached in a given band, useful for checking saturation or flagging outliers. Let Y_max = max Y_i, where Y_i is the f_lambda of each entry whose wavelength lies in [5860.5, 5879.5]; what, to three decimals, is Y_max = 2.261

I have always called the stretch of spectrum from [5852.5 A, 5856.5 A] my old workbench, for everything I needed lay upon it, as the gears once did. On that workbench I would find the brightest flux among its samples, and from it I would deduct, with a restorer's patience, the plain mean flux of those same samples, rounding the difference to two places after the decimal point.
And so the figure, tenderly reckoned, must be 0.32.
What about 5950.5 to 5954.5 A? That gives 0.52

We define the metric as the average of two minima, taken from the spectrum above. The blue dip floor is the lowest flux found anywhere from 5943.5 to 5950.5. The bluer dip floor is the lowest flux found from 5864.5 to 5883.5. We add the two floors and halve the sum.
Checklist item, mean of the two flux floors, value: 1.1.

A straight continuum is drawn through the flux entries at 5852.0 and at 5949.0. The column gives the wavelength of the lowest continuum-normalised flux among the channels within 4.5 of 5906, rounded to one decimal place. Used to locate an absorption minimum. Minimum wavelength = 5902.0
